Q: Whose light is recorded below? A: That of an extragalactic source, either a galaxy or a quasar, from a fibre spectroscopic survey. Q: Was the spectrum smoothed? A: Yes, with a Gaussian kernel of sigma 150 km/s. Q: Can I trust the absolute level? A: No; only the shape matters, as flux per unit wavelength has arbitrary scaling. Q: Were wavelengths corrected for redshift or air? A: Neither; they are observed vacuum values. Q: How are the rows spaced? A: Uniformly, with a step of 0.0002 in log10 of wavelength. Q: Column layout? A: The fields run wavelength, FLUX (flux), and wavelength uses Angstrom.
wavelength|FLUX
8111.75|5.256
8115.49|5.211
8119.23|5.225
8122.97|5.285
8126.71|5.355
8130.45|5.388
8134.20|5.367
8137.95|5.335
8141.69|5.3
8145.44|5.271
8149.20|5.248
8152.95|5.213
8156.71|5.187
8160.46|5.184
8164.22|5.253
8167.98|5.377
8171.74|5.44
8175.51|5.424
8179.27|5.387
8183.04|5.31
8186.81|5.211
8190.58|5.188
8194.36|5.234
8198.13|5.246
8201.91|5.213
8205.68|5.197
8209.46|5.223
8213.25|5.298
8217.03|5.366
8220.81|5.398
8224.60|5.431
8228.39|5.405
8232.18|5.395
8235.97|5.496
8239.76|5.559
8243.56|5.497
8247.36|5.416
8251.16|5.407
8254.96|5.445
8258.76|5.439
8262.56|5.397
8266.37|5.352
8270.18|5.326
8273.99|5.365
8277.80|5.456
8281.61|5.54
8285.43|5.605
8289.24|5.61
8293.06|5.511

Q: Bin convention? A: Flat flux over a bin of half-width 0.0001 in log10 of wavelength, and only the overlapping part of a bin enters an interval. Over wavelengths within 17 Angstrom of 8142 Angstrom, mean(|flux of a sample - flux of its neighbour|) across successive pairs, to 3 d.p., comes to 0.029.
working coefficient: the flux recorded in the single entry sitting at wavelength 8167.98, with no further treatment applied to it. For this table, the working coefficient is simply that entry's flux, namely 5.377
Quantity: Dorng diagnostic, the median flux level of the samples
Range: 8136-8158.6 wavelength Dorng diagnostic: 5.26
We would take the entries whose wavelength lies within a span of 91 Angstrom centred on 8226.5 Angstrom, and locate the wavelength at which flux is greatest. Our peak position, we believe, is 8239.76 Angstrom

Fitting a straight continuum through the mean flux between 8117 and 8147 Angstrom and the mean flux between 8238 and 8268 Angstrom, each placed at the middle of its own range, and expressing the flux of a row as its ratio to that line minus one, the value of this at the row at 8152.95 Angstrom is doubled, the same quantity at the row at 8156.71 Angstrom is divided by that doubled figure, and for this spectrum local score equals 0.62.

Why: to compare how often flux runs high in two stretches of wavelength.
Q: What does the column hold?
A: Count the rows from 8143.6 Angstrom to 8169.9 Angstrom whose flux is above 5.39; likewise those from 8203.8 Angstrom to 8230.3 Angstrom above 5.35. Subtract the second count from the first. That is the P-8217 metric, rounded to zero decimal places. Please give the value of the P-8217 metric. -4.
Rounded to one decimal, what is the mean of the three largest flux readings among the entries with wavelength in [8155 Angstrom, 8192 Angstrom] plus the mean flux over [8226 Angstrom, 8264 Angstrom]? 10.9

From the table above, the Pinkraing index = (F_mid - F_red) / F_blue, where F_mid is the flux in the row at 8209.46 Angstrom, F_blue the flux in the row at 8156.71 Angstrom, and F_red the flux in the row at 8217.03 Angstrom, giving -0.028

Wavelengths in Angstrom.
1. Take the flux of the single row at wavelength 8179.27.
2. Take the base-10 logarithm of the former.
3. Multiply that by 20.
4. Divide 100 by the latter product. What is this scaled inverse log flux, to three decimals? 6.837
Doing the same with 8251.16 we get 6.822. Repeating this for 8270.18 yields 6.883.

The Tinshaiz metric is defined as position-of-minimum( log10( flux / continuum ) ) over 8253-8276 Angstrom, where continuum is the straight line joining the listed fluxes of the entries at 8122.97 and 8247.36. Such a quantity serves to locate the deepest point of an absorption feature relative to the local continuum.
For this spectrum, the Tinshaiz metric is 8270.18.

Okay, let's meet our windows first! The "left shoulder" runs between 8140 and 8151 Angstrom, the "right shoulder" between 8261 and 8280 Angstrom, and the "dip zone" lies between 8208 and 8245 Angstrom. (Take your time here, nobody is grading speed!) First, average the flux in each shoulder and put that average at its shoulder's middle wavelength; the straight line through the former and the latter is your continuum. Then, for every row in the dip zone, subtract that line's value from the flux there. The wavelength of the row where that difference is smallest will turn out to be 8209.46 Angstrom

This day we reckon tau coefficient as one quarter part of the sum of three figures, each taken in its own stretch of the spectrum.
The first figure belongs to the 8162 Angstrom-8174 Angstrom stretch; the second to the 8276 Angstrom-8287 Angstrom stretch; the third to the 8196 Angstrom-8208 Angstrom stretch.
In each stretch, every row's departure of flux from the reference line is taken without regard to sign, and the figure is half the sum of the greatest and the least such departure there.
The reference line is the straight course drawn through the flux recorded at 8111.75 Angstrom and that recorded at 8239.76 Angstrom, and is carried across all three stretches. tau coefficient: 0.11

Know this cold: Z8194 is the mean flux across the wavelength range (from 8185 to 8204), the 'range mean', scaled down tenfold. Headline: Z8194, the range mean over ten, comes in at 0.522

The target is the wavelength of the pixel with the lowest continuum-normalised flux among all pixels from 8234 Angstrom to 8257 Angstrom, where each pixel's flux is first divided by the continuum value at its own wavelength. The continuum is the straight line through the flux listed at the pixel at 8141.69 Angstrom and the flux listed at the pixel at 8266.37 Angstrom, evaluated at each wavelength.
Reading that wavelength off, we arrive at 8251.16 Angstrom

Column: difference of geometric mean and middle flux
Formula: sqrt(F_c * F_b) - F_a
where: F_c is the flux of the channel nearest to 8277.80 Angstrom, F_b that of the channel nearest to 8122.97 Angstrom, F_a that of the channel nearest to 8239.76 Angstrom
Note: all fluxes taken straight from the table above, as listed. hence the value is -0.19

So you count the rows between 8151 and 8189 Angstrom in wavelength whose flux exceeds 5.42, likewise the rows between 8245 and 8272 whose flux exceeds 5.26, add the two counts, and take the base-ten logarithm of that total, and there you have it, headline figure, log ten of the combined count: 0.95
